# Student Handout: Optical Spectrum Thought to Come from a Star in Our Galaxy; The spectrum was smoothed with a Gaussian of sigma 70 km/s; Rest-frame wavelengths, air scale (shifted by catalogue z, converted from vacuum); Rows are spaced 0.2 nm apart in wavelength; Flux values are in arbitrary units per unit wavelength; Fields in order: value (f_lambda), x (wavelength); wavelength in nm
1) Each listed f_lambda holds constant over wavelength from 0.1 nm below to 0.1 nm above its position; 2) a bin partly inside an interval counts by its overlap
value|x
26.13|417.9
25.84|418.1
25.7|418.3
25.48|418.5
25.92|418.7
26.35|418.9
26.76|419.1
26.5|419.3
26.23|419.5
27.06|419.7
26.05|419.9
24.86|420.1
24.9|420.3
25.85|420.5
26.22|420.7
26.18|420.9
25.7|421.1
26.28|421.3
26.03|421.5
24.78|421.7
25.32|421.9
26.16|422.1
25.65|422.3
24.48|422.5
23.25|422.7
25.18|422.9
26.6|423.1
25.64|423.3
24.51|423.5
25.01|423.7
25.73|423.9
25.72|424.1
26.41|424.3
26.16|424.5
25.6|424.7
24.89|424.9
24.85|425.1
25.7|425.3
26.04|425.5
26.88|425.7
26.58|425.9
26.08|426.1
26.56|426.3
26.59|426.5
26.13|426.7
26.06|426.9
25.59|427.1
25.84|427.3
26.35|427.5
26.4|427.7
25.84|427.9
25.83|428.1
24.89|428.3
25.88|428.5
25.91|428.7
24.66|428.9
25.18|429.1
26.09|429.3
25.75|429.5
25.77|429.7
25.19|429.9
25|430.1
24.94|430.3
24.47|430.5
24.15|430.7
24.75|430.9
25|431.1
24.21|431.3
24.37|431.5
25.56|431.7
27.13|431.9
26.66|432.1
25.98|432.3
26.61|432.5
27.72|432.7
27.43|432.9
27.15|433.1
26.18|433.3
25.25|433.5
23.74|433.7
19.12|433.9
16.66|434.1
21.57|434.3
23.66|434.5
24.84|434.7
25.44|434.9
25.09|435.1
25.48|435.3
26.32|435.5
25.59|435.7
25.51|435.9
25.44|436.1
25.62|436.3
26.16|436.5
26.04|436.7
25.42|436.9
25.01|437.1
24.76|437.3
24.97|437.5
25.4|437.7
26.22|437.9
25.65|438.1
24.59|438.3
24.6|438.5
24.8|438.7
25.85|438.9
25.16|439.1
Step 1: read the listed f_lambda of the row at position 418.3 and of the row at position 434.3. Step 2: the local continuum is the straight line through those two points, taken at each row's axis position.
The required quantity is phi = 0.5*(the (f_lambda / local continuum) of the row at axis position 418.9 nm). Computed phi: 0.516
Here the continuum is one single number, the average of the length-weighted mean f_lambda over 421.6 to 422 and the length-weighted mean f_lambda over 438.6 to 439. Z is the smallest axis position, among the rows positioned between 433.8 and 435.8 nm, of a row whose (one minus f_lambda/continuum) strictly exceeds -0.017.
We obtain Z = 433.9 nm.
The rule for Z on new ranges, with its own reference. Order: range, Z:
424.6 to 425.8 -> 424.7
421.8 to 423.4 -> 421.9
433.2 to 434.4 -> 433.5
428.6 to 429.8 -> 428.9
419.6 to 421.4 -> 420.1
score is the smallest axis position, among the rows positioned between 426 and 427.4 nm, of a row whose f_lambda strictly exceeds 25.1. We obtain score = 426.1 nm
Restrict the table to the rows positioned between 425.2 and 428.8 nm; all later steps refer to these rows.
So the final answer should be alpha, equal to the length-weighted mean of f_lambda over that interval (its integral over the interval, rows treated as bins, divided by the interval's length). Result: 26.1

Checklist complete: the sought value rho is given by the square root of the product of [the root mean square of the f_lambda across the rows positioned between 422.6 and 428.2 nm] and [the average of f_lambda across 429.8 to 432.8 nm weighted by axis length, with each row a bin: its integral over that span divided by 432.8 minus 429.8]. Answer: 25.6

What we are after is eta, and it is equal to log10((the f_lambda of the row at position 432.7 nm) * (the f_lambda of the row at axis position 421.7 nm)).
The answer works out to 2.84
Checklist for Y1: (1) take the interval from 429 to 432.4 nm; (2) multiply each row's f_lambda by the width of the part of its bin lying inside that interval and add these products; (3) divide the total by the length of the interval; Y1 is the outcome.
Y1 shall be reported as 25.3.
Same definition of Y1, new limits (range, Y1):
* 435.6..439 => 25.4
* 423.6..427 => 25.9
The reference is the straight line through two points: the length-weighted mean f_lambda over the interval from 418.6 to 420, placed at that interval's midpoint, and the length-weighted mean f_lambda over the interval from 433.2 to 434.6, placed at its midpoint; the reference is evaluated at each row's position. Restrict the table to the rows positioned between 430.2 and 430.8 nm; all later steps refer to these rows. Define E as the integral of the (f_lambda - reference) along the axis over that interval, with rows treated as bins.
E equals 0.8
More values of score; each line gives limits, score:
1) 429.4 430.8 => 429.5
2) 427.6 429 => 427.7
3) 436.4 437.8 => 436.5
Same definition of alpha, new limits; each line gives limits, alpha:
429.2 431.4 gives 25.0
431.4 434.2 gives 25.0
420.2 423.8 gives 25.4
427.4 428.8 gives 25.9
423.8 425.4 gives 25.6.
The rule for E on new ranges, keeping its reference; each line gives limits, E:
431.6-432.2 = 2.1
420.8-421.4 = 0.1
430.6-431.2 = 0.9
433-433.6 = 2.2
